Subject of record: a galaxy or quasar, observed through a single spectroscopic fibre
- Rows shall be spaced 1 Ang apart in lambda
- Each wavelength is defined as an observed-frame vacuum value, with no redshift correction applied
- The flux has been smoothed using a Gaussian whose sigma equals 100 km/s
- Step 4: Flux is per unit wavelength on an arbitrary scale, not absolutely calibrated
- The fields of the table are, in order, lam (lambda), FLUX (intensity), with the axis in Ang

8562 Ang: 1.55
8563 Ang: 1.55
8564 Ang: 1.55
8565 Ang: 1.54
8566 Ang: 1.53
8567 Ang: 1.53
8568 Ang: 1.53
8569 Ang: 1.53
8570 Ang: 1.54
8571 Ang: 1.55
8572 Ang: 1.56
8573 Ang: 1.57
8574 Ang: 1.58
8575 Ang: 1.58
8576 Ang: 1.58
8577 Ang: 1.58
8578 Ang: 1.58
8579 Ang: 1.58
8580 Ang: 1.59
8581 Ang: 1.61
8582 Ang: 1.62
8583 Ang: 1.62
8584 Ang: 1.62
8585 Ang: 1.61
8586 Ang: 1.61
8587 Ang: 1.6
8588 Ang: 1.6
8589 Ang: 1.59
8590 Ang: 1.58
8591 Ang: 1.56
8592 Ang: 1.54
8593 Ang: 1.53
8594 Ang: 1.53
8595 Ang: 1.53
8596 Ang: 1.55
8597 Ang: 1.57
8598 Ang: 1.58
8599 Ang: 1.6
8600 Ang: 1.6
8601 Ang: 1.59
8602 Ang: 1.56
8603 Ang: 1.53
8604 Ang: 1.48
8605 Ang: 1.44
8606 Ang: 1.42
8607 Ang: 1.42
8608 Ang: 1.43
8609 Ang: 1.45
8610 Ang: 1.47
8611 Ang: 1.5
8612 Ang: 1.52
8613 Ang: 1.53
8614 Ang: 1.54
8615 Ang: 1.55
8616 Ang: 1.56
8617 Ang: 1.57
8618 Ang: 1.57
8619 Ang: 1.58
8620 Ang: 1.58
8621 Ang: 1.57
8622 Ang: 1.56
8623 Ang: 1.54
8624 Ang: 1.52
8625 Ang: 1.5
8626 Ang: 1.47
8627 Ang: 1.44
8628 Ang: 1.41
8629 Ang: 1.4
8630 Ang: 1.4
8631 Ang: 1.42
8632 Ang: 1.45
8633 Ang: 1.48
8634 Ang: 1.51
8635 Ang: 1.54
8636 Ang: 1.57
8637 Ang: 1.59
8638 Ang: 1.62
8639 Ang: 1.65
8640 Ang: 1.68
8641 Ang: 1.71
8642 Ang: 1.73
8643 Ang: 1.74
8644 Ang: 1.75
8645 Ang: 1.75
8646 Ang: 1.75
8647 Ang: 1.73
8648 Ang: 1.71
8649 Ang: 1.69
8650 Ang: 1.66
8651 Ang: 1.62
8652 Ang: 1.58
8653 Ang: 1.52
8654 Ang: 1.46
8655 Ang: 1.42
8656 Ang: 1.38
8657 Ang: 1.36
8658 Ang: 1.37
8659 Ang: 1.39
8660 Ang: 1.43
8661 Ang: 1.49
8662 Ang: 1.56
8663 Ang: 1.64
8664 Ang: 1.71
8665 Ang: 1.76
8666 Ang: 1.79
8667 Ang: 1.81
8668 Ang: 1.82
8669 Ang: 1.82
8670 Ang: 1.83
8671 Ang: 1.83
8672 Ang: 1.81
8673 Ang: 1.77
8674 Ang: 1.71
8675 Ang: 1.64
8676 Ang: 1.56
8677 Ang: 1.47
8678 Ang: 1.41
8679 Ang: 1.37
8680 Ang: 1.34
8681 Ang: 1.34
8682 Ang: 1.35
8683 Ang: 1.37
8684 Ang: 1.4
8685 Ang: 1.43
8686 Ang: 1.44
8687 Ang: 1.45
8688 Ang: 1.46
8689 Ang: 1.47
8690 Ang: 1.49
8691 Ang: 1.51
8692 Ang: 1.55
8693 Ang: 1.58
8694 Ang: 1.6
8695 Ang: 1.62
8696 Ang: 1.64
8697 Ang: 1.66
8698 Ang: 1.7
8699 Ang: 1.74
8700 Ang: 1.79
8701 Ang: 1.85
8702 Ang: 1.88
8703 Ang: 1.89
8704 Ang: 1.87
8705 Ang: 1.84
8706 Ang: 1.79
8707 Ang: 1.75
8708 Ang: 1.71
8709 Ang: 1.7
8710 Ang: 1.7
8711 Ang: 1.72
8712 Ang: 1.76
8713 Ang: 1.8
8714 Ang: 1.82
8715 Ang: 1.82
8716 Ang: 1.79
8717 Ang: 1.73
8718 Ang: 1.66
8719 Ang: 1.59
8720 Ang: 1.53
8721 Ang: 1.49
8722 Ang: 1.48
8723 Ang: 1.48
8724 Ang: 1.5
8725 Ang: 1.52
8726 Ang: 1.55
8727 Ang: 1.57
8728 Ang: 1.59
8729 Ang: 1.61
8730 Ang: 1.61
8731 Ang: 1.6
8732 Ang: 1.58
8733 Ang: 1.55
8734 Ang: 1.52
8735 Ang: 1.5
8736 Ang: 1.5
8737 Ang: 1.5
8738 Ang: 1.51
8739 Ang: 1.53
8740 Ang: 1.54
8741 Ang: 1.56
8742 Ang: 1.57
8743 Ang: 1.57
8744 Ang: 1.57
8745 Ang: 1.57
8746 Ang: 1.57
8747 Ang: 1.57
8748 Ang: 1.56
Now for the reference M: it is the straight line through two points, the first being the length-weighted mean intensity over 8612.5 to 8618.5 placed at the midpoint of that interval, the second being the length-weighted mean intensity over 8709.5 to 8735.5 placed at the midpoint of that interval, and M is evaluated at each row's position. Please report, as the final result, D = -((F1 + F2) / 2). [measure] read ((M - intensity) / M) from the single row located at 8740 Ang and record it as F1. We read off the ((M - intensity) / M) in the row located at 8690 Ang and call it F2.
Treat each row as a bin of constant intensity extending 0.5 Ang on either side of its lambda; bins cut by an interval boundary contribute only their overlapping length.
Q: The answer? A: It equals -0.06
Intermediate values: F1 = 0.05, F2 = 0.07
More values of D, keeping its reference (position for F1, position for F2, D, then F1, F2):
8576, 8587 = 0.04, -0.03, -0.04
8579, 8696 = 0.03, -0.03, -0.02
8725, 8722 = -0.07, 0.06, 0.09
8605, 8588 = -0.01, 0.07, -0.04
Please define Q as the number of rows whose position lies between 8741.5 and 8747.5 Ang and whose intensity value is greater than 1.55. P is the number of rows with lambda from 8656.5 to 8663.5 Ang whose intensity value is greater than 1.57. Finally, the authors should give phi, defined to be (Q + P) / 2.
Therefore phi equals 3.5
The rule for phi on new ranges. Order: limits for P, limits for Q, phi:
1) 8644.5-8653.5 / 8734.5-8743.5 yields 5.5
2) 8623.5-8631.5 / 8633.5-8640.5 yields 2.5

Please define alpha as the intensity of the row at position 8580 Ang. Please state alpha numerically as 1.59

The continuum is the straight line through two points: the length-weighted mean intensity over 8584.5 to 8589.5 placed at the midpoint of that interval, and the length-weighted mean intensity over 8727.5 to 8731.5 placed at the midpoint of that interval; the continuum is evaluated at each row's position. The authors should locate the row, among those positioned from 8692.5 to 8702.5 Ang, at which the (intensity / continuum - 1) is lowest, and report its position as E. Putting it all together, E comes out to 8693 Ang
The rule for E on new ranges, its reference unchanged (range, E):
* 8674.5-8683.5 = 8681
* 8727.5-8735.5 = 8735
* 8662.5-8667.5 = 8663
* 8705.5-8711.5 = 8710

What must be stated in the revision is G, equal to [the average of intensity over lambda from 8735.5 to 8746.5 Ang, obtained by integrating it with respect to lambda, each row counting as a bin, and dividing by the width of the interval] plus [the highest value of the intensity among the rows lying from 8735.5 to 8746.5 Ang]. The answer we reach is 3.11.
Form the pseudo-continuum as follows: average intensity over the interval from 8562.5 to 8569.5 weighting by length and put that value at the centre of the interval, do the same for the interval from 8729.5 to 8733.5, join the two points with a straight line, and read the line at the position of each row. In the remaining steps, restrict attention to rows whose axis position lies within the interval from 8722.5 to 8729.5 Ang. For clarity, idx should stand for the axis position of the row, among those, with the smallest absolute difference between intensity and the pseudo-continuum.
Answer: 8728 Ang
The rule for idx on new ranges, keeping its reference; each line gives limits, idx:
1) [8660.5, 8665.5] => 8662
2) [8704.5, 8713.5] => 8710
